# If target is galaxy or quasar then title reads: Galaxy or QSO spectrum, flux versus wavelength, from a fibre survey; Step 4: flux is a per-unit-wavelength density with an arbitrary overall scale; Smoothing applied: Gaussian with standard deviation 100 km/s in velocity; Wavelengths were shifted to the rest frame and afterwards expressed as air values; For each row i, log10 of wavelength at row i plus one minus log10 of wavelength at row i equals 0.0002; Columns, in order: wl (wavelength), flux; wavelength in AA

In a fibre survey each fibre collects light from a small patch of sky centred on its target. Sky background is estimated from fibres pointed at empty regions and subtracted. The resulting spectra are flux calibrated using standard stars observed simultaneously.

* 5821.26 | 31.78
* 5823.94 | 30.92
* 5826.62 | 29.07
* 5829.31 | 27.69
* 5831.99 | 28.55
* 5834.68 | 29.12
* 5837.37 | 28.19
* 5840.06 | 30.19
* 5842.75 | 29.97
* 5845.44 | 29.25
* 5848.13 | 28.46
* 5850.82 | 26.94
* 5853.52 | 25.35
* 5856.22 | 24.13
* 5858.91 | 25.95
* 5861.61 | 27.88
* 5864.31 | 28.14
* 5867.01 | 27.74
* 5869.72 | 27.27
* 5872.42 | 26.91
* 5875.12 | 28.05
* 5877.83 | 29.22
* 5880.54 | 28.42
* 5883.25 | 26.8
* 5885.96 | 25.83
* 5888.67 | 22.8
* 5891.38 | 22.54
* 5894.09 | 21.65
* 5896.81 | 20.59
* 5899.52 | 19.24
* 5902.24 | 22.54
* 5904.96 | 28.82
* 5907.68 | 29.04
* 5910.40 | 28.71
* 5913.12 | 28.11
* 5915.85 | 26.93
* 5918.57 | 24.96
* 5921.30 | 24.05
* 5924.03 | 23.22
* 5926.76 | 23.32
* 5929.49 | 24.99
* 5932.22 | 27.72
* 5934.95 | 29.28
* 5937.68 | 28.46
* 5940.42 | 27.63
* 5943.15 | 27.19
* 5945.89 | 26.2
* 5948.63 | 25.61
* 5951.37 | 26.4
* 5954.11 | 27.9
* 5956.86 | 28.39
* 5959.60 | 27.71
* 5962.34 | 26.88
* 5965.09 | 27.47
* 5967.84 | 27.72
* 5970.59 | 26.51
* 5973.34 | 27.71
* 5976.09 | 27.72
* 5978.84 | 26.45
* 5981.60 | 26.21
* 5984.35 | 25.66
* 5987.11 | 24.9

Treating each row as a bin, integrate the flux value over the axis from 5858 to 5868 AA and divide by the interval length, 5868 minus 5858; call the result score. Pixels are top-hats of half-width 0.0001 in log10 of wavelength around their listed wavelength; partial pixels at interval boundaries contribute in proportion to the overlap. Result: 27.5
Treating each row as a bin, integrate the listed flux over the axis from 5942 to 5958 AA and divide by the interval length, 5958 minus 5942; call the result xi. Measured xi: 26.9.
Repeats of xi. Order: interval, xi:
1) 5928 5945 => 27.5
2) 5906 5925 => 26.5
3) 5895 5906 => 22.6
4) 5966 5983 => 27.1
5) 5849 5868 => 26.6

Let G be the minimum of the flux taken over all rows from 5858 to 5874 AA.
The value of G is 25.95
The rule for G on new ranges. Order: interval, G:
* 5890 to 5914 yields 19.24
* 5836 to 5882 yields 24.13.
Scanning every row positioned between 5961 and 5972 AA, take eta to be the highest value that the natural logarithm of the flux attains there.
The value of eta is 3.32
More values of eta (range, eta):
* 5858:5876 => 3.34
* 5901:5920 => 3.37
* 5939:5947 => 3.32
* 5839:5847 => 3.41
